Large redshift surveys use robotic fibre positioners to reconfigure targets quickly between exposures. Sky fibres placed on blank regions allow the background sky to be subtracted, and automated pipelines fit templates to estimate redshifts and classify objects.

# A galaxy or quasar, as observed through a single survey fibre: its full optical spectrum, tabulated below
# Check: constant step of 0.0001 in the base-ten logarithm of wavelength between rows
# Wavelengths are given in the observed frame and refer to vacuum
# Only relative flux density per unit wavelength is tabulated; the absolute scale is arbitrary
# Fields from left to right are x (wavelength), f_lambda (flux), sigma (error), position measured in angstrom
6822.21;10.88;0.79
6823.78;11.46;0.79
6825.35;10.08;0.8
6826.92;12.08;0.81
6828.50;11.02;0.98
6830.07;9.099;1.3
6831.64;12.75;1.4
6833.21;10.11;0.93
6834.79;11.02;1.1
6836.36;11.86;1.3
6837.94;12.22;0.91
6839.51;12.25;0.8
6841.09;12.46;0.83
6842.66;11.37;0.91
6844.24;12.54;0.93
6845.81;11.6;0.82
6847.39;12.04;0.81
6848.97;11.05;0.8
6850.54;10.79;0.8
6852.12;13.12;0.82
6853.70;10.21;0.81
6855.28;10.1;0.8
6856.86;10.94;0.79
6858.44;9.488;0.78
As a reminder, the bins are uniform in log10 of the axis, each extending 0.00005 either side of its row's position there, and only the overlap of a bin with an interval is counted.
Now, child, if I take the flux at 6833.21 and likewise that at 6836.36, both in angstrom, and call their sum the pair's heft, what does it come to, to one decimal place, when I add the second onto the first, 22.0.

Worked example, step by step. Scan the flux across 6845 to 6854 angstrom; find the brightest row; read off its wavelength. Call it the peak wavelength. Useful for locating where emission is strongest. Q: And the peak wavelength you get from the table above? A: 6852.12 angstrom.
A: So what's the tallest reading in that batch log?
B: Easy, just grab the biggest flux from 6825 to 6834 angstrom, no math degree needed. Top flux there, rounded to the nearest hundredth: 12.75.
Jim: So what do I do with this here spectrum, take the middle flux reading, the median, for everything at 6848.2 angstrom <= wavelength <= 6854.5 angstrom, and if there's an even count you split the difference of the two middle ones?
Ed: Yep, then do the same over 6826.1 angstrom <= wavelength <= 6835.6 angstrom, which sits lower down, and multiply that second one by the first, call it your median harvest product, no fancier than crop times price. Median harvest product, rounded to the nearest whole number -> 120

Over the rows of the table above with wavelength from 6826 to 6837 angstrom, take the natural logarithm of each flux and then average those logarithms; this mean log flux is 2.40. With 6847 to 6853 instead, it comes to 2.46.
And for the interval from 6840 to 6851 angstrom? 2.46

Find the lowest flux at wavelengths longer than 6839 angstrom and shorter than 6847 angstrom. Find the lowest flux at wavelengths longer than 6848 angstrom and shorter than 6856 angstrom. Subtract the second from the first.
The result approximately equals 1.3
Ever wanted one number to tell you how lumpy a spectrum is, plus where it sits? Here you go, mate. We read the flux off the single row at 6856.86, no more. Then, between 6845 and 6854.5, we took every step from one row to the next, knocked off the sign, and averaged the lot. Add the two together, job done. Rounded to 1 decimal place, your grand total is 12.3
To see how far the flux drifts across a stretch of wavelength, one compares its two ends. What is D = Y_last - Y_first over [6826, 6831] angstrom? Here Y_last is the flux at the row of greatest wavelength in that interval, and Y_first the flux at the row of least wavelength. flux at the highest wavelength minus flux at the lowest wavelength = -3.0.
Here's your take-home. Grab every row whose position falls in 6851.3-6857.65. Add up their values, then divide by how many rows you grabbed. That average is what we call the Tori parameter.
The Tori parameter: 11.1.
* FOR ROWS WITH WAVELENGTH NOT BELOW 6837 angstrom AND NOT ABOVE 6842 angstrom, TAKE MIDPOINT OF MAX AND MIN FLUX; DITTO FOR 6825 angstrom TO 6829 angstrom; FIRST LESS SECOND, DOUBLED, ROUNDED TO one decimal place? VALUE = 2.5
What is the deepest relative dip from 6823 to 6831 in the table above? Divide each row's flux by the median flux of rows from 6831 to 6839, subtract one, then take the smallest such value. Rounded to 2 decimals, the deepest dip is -0.23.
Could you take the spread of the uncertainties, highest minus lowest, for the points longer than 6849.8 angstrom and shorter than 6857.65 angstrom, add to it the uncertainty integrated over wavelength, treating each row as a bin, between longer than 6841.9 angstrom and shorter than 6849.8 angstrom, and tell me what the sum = 6.8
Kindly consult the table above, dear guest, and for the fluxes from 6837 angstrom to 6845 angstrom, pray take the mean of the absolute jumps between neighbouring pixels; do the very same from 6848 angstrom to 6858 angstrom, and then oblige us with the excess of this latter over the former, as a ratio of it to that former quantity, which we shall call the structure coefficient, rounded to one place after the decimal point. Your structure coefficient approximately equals 1.1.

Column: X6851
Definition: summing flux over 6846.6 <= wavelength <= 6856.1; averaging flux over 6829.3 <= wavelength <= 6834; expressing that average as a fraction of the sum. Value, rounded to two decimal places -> 0.16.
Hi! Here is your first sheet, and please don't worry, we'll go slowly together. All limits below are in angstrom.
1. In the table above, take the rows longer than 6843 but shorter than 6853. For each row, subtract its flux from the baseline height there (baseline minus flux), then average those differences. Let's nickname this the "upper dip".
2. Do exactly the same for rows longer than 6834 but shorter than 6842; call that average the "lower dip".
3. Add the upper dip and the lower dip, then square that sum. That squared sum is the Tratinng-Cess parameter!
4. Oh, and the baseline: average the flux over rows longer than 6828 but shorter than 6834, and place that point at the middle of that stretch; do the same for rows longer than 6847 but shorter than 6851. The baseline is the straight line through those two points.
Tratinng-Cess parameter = 2.5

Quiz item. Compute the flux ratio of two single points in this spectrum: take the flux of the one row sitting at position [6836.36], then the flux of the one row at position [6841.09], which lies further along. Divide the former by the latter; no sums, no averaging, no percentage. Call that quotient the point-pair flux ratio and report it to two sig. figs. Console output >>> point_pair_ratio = 0.95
